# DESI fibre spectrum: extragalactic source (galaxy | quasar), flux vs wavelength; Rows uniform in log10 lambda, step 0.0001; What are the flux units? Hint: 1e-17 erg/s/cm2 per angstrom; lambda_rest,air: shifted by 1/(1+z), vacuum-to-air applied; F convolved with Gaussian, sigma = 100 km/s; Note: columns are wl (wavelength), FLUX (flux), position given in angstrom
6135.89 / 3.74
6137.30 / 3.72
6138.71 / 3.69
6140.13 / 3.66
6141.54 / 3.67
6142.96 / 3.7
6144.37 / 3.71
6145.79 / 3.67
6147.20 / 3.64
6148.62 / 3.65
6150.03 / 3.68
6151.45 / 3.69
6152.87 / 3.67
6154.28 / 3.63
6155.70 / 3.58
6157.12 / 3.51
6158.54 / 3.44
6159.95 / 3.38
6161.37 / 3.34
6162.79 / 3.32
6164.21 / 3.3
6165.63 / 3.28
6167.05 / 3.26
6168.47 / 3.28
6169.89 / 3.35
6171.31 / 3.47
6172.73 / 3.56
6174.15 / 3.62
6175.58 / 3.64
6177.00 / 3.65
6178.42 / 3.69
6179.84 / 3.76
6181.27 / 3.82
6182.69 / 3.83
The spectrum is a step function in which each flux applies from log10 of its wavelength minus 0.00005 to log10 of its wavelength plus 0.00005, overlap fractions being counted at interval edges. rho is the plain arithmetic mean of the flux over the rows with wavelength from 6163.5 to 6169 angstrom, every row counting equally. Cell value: 3.28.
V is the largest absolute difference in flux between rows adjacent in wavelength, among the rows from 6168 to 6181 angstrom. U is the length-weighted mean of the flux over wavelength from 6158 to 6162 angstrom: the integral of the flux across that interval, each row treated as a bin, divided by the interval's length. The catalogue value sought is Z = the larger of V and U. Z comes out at 3.39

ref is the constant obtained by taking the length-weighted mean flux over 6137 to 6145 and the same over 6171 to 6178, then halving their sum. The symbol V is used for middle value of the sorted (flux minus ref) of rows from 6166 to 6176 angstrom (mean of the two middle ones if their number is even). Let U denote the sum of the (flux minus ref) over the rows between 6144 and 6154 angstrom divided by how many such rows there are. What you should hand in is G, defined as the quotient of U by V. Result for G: -0.16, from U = 0.03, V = -0.17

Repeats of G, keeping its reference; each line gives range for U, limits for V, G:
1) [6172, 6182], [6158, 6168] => -0.10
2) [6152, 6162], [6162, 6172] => 0.40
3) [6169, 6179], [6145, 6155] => -2.94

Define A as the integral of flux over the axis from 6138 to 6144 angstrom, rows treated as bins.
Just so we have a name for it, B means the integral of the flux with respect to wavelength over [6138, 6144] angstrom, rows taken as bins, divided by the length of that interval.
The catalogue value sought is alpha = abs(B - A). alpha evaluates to 18.4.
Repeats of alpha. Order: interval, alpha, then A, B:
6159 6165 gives 16.7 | 20.0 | 3.34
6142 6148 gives 18.4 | 22.1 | 3.68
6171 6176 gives 14.3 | 17.9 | 3.57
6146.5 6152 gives 16.5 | 20.1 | 3.66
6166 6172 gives 16.7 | 20.0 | 3.34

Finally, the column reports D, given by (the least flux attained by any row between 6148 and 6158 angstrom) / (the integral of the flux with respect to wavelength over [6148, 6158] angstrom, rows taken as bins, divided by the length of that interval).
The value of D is 0.968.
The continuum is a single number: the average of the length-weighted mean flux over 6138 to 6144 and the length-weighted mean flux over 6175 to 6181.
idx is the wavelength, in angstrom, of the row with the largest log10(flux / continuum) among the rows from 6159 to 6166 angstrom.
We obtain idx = 6159.95 angstrom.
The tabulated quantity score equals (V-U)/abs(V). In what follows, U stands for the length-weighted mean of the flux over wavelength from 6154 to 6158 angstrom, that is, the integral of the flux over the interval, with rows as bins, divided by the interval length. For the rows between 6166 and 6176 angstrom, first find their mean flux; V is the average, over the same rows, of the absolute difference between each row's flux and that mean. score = -25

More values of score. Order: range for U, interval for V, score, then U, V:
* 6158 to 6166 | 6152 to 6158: -63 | 3.35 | 0.05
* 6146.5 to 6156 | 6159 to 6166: -126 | 3.65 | 0.03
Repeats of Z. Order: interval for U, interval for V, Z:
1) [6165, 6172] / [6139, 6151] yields 3.33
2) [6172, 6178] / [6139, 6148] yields 3.62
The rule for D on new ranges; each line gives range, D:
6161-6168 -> 0.989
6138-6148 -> 0.990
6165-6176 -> 0.951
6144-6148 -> 0.993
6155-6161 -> 0.974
